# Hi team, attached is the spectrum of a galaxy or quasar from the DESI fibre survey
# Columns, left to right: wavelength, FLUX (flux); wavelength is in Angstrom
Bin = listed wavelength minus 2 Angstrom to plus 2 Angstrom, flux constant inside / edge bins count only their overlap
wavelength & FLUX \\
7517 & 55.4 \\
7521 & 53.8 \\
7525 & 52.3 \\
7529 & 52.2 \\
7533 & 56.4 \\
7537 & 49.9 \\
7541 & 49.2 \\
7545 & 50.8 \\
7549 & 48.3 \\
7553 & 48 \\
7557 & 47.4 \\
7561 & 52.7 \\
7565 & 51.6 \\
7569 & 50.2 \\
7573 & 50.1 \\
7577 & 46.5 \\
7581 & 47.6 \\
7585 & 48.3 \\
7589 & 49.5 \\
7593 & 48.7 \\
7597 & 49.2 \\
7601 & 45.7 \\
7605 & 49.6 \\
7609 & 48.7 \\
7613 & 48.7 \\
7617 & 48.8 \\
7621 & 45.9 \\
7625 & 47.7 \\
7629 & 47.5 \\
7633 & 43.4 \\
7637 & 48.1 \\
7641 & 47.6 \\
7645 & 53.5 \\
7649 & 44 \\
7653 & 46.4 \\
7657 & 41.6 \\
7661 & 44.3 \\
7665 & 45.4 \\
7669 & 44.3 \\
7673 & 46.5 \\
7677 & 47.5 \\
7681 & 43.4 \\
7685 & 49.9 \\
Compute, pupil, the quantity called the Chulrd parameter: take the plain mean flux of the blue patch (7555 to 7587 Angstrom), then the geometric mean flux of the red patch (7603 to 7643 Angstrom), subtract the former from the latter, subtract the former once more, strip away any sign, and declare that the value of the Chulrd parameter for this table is 51.0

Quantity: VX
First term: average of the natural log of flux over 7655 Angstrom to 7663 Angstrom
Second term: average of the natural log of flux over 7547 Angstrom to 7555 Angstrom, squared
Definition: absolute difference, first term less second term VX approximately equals 11.3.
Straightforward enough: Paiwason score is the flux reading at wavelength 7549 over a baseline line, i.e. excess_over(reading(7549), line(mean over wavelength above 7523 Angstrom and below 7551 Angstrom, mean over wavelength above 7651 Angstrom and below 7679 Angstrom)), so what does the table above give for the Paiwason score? -2.4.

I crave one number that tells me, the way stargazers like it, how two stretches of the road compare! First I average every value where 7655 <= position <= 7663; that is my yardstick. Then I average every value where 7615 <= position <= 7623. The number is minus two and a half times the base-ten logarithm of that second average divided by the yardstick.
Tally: -0.106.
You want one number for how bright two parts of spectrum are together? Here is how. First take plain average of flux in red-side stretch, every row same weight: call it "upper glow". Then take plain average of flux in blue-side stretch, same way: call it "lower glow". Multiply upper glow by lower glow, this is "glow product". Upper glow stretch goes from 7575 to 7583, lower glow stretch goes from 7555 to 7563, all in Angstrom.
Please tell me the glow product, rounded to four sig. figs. 2355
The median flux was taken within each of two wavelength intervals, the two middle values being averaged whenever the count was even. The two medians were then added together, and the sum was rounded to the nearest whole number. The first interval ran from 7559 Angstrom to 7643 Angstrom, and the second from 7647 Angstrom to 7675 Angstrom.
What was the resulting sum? 93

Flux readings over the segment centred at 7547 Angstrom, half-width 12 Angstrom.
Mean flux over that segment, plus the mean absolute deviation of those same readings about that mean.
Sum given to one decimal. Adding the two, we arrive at 50.0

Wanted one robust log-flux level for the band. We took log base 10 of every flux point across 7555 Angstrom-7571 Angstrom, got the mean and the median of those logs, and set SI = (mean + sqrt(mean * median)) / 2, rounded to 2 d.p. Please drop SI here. 1.70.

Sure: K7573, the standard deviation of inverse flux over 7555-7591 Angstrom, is 0.0008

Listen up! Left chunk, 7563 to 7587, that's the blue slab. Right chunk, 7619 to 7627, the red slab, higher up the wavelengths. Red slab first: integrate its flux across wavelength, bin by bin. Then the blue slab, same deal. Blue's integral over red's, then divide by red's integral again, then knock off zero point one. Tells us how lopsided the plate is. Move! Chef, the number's -0.0916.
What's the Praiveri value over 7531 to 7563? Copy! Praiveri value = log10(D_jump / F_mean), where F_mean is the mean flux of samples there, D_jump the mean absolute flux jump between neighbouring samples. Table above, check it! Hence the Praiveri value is -1.30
